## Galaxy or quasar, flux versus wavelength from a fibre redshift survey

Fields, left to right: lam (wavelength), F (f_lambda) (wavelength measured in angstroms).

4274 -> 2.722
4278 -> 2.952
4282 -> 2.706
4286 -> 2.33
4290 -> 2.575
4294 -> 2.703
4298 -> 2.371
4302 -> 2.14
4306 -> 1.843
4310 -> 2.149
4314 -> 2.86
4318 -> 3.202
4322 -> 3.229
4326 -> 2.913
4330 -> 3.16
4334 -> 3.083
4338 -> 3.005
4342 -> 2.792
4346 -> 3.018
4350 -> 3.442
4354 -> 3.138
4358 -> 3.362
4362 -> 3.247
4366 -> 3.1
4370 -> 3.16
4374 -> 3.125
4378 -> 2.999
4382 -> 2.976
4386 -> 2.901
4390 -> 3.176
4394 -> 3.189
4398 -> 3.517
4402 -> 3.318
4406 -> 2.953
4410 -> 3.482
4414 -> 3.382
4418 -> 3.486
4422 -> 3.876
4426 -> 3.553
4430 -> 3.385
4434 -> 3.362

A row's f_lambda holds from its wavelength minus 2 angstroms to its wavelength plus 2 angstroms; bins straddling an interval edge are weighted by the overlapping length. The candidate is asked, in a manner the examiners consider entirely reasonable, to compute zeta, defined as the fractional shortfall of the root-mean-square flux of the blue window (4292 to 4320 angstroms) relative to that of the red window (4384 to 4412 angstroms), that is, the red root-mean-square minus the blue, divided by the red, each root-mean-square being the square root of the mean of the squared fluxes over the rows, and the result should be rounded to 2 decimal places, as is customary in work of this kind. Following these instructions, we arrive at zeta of 0.22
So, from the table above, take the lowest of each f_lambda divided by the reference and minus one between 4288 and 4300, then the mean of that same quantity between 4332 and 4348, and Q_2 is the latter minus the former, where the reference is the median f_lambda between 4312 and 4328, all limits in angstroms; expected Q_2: 0.20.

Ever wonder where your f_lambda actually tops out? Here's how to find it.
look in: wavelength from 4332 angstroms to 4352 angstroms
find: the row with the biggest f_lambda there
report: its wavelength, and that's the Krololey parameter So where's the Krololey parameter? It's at 4350 angstroms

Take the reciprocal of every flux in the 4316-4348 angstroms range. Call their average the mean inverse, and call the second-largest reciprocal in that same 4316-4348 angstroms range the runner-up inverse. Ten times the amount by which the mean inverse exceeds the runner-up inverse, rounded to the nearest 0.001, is -0.147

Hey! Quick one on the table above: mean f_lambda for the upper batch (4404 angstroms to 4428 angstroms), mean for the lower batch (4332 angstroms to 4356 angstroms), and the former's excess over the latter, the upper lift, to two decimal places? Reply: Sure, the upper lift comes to 0.38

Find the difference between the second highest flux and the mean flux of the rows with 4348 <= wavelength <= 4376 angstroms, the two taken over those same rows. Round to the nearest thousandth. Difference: 0.137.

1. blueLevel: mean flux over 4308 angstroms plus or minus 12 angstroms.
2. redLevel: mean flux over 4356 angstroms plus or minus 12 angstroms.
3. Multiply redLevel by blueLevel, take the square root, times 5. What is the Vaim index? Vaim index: 14.0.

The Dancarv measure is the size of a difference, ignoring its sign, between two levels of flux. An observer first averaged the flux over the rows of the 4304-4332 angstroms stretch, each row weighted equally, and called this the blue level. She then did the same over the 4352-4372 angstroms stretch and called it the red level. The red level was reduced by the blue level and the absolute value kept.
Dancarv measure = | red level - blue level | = 0.44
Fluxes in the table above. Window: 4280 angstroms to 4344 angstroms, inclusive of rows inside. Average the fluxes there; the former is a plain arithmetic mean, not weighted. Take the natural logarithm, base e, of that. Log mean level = 0.99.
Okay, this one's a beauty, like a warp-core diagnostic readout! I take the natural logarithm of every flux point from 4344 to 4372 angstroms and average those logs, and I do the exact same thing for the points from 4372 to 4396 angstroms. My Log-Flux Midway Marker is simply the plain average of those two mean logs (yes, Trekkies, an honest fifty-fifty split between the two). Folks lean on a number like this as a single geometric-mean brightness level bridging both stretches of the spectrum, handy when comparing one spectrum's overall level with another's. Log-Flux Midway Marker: 1.14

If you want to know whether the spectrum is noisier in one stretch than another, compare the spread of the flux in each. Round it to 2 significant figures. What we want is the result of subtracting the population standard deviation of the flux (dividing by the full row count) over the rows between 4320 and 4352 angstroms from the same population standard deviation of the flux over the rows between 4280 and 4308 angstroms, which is 0.11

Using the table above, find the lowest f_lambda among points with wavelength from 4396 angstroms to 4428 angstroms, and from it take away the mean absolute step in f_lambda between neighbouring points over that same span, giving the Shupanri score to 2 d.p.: 2.67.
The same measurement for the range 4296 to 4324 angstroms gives 1.52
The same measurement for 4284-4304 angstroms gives 1.91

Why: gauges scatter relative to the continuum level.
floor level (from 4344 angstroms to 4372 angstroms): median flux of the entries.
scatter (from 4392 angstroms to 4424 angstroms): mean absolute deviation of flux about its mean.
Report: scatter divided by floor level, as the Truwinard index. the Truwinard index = 0.060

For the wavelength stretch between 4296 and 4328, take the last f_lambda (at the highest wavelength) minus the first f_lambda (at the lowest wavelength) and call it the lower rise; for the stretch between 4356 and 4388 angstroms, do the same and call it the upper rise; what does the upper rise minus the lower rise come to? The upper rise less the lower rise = -1.0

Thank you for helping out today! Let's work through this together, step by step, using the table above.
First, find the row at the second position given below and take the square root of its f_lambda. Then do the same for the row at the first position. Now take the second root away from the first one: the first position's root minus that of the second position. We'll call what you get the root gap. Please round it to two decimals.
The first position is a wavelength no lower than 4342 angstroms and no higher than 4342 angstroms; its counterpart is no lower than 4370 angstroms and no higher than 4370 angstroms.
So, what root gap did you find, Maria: -0.11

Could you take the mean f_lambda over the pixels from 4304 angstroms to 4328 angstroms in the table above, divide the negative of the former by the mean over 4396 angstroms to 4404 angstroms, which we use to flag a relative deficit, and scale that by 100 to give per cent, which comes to -79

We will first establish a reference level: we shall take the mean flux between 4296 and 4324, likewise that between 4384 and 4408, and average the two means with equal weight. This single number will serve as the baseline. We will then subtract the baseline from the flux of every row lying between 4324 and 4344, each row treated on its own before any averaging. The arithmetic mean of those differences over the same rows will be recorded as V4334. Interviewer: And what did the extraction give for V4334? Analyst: 0.13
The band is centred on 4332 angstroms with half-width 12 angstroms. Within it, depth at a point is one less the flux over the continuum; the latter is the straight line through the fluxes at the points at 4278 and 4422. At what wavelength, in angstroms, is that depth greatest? 4342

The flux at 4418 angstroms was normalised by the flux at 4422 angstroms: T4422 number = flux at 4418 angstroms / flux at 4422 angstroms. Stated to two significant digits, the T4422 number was 0.90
